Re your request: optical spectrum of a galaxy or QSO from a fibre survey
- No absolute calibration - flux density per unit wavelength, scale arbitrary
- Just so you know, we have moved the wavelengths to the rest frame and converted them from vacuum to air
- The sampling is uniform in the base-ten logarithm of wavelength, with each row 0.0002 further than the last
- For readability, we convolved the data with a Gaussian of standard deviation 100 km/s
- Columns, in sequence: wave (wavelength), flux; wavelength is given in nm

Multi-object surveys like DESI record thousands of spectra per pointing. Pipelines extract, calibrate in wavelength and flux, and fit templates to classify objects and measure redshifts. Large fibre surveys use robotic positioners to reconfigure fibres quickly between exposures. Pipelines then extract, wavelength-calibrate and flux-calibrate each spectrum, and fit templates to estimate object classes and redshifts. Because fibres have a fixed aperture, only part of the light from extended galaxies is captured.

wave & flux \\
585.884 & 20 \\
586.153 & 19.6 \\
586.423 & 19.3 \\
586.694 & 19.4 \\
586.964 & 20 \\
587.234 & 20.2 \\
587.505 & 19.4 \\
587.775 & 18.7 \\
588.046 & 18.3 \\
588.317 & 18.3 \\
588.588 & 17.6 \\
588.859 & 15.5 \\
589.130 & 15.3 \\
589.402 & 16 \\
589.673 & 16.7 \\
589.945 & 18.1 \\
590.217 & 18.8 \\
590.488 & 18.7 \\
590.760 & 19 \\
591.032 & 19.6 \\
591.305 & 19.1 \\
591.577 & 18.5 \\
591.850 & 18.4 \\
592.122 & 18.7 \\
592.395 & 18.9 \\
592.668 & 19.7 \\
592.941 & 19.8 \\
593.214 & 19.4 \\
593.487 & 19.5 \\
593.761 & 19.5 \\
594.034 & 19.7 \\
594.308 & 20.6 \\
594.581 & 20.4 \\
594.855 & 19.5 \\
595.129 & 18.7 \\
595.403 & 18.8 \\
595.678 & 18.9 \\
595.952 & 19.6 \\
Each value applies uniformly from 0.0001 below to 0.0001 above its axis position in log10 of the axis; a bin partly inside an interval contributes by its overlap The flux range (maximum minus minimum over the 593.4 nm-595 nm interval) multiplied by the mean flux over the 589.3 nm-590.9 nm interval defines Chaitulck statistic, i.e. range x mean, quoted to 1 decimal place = 19.7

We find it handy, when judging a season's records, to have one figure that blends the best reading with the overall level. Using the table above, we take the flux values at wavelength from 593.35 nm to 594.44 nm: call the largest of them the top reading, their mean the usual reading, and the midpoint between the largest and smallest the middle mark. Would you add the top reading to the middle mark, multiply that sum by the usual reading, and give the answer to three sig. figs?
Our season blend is 806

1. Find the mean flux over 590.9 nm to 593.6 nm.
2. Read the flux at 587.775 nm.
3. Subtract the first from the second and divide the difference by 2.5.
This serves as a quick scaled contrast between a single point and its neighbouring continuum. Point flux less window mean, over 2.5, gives -0.18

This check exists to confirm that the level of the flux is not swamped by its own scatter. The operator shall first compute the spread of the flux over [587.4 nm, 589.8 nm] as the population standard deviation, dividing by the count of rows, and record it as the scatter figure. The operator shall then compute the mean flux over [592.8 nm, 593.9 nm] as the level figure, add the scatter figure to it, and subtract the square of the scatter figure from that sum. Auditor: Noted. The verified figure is 19.0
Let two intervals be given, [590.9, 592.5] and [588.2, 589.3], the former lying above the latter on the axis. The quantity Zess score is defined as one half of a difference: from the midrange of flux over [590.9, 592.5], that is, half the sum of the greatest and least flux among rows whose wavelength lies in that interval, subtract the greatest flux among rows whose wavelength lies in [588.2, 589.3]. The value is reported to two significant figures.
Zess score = 0.35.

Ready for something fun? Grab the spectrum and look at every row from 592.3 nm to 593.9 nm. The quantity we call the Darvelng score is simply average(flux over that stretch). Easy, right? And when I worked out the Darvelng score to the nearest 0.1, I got 19.5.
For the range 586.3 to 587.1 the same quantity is 19.6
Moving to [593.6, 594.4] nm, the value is 19.9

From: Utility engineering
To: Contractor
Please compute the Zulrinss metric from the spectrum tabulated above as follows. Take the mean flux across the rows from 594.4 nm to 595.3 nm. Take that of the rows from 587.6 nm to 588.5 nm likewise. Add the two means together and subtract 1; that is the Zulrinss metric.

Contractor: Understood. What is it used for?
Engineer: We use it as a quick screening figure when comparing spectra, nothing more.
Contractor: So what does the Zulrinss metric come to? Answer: 37.0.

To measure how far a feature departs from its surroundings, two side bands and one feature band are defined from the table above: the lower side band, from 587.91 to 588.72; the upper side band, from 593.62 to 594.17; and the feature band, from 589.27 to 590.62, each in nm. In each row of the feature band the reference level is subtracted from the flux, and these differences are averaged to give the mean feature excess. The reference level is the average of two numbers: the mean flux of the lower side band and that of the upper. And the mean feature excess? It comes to -1.2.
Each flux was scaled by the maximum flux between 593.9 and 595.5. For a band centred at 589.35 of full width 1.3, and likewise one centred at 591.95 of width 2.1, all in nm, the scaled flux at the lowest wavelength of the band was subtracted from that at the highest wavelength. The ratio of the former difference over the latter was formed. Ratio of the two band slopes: 13.0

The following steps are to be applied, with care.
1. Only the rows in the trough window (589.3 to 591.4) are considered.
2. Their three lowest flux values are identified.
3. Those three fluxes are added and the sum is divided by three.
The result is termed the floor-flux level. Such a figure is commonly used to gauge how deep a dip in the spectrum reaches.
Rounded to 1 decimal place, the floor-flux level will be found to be 16.9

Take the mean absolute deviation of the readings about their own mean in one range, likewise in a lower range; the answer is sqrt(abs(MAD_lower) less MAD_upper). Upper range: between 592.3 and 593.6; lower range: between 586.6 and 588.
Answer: 0.45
